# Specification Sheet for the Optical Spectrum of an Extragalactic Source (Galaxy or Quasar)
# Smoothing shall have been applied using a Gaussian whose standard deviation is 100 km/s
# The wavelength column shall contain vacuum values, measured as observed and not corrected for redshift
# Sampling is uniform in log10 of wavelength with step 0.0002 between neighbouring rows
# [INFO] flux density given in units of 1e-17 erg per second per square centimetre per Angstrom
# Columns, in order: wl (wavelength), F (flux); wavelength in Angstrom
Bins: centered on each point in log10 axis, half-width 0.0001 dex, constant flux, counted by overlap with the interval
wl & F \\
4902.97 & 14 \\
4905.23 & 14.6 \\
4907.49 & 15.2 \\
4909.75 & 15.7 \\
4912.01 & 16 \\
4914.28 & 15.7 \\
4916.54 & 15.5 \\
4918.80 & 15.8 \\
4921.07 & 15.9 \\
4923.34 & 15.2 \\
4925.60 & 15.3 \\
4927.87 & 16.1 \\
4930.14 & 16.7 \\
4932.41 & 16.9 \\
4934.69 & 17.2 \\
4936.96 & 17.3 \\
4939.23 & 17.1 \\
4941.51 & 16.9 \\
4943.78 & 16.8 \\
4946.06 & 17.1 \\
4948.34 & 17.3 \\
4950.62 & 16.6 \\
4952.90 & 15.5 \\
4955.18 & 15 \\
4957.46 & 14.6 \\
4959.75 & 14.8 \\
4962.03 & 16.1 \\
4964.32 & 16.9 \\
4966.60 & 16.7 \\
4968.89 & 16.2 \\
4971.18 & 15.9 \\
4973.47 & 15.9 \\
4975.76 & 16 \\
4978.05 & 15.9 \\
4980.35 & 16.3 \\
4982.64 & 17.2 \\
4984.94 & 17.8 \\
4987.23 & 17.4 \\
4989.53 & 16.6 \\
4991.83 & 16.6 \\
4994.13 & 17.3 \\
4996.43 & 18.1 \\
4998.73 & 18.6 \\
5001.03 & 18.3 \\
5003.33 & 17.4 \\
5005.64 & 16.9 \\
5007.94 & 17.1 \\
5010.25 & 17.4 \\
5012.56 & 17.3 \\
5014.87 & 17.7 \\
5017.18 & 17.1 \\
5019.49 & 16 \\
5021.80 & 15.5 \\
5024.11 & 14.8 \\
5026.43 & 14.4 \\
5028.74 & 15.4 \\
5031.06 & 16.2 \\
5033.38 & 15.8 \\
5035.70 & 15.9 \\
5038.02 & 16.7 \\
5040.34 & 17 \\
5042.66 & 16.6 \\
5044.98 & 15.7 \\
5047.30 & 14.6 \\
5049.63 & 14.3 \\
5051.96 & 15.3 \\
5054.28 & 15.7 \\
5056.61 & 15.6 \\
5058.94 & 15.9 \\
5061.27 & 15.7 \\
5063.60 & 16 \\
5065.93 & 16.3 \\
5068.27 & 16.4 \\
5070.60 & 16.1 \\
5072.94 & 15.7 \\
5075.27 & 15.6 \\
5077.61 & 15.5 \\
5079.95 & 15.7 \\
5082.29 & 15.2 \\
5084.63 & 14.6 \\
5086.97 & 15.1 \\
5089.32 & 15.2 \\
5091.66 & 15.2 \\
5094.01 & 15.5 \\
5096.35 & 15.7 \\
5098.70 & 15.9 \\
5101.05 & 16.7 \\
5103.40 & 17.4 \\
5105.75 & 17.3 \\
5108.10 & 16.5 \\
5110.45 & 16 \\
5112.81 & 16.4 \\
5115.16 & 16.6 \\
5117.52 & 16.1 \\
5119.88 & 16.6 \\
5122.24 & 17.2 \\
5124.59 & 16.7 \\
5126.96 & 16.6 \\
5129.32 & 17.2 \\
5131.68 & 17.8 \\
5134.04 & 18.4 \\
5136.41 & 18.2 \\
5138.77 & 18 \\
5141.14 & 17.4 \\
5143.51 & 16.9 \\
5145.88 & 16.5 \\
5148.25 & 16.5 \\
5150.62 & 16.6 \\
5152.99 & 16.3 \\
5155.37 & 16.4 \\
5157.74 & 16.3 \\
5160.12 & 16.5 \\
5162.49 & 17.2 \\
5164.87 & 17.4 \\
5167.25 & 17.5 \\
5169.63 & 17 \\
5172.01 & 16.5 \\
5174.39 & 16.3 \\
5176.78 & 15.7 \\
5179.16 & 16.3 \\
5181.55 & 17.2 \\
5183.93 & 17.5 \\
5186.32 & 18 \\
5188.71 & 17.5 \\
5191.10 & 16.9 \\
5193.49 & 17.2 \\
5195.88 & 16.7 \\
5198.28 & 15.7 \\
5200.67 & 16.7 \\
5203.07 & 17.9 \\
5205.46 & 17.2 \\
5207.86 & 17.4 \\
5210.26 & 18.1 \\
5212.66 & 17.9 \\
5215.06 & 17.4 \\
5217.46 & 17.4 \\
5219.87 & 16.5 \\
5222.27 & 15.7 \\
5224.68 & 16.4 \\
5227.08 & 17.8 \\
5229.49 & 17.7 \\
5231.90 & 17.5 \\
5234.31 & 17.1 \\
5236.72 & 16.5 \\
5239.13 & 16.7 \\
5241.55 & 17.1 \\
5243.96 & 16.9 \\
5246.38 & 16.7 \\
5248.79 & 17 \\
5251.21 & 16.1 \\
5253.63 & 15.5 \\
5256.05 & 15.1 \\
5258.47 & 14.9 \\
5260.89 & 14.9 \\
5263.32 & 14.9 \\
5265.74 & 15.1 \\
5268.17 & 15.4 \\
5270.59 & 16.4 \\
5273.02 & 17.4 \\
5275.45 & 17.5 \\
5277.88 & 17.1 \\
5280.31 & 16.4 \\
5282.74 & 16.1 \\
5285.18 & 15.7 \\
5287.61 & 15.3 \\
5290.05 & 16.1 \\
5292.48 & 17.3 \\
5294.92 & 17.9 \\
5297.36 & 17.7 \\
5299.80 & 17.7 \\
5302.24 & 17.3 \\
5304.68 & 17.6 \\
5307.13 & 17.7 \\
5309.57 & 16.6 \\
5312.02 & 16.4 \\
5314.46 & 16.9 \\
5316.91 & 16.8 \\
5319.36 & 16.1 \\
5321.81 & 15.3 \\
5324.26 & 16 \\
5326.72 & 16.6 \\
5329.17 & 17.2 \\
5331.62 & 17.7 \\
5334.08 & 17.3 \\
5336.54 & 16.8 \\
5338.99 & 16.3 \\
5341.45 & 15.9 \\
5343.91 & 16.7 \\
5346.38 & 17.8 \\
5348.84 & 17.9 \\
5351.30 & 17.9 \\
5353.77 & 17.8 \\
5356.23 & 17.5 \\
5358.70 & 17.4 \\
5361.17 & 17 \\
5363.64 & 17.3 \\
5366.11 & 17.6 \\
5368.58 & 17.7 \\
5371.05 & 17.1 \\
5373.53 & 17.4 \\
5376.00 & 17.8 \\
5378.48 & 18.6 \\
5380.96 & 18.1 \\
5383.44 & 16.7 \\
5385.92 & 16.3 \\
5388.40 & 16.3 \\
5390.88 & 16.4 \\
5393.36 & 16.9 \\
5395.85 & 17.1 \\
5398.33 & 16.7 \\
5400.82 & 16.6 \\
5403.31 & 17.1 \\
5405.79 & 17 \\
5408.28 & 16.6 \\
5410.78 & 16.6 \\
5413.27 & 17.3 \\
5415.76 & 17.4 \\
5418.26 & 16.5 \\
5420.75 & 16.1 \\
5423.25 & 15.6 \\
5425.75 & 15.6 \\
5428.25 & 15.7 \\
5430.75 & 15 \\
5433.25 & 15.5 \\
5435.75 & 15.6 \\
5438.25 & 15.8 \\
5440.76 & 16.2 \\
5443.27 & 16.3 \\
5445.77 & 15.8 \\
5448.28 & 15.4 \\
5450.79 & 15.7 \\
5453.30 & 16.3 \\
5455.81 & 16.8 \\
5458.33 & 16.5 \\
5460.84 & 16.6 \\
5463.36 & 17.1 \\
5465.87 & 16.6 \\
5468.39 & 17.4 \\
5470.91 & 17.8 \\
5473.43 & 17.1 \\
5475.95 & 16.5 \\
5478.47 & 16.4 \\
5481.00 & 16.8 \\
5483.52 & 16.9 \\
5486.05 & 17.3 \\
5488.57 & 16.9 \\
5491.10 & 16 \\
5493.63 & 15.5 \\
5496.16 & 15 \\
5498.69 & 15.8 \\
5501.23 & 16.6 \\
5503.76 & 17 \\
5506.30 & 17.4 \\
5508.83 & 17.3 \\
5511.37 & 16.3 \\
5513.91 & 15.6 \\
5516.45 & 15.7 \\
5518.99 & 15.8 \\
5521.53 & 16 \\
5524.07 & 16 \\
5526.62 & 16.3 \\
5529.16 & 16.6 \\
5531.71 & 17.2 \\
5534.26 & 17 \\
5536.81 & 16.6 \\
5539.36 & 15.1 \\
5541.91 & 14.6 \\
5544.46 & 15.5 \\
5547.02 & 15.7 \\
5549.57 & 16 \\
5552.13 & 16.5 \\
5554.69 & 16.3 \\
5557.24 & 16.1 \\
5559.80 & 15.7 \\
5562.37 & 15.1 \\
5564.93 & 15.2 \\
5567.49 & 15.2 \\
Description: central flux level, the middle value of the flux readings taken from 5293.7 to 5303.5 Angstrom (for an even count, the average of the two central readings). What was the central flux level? 17.7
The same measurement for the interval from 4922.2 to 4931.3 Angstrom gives 15.7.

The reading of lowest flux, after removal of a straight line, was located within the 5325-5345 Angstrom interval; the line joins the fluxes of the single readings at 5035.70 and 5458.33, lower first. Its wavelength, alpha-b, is 5341.45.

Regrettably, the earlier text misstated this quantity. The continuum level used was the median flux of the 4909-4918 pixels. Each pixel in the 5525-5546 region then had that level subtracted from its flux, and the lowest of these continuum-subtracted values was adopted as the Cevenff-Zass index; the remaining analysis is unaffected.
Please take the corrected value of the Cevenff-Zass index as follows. -1.1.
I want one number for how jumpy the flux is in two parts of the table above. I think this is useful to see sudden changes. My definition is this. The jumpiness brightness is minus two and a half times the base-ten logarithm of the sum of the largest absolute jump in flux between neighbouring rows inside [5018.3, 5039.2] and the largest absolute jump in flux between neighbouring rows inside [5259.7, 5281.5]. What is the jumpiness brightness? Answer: -0.75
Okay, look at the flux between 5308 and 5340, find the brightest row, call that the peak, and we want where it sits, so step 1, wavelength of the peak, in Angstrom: 5331.62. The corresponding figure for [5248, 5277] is 5275.45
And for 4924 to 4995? 4984.94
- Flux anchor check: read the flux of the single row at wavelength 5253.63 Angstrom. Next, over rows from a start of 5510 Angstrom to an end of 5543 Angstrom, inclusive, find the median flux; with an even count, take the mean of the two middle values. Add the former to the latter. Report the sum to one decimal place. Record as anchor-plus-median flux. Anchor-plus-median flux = 31.5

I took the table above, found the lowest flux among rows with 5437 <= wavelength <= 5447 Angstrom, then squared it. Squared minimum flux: 250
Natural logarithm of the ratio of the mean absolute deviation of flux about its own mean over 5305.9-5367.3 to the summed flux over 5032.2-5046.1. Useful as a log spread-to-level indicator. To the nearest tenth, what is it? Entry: -5.1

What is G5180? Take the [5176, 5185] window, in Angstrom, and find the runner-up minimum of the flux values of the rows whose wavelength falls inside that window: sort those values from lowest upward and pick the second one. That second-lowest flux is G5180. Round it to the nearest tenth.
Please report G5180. 16.3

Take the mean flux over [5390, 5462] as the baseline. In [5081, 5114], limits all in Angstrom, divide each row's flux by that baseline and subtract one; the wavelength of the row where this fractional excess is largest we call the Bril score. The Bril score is 5103.40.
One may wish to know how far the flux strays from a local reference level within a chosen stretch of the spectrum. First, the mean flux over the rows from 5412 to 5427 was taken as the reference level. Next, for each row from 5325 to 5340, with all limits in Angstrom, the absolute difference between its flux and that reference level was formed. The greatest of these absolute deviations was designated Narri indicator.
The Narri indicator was 1.28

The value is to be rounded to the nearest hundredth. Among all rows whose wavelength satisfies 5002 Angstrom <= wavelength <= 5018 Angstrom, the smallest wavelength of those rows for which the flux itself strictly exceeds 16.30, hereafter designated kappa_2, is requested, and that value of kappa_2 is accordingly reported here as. 5003.33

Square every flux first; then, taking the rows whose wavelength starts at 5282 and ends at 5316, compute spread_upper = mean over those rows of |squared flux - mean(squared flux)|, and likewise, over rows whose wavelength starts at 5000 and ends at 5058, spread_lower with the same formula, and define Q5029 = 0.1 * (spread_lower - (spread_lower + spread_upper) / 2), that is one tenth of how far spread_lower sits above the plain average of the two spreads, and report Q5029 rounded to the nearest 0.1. 0.3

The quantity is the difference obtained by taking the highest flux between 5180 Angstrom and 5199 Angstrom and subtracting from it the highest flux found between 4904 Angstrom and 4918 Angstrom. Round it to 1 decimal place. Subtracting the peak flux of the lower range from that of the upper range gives 2.0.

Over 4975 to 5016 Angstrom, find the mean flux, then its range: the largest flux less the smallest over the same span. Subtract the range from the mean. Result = 14.5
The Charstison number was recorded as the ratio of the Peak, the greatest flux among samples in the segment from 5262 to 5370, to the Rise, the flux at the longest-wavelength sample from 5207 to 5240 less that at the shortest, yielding -26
